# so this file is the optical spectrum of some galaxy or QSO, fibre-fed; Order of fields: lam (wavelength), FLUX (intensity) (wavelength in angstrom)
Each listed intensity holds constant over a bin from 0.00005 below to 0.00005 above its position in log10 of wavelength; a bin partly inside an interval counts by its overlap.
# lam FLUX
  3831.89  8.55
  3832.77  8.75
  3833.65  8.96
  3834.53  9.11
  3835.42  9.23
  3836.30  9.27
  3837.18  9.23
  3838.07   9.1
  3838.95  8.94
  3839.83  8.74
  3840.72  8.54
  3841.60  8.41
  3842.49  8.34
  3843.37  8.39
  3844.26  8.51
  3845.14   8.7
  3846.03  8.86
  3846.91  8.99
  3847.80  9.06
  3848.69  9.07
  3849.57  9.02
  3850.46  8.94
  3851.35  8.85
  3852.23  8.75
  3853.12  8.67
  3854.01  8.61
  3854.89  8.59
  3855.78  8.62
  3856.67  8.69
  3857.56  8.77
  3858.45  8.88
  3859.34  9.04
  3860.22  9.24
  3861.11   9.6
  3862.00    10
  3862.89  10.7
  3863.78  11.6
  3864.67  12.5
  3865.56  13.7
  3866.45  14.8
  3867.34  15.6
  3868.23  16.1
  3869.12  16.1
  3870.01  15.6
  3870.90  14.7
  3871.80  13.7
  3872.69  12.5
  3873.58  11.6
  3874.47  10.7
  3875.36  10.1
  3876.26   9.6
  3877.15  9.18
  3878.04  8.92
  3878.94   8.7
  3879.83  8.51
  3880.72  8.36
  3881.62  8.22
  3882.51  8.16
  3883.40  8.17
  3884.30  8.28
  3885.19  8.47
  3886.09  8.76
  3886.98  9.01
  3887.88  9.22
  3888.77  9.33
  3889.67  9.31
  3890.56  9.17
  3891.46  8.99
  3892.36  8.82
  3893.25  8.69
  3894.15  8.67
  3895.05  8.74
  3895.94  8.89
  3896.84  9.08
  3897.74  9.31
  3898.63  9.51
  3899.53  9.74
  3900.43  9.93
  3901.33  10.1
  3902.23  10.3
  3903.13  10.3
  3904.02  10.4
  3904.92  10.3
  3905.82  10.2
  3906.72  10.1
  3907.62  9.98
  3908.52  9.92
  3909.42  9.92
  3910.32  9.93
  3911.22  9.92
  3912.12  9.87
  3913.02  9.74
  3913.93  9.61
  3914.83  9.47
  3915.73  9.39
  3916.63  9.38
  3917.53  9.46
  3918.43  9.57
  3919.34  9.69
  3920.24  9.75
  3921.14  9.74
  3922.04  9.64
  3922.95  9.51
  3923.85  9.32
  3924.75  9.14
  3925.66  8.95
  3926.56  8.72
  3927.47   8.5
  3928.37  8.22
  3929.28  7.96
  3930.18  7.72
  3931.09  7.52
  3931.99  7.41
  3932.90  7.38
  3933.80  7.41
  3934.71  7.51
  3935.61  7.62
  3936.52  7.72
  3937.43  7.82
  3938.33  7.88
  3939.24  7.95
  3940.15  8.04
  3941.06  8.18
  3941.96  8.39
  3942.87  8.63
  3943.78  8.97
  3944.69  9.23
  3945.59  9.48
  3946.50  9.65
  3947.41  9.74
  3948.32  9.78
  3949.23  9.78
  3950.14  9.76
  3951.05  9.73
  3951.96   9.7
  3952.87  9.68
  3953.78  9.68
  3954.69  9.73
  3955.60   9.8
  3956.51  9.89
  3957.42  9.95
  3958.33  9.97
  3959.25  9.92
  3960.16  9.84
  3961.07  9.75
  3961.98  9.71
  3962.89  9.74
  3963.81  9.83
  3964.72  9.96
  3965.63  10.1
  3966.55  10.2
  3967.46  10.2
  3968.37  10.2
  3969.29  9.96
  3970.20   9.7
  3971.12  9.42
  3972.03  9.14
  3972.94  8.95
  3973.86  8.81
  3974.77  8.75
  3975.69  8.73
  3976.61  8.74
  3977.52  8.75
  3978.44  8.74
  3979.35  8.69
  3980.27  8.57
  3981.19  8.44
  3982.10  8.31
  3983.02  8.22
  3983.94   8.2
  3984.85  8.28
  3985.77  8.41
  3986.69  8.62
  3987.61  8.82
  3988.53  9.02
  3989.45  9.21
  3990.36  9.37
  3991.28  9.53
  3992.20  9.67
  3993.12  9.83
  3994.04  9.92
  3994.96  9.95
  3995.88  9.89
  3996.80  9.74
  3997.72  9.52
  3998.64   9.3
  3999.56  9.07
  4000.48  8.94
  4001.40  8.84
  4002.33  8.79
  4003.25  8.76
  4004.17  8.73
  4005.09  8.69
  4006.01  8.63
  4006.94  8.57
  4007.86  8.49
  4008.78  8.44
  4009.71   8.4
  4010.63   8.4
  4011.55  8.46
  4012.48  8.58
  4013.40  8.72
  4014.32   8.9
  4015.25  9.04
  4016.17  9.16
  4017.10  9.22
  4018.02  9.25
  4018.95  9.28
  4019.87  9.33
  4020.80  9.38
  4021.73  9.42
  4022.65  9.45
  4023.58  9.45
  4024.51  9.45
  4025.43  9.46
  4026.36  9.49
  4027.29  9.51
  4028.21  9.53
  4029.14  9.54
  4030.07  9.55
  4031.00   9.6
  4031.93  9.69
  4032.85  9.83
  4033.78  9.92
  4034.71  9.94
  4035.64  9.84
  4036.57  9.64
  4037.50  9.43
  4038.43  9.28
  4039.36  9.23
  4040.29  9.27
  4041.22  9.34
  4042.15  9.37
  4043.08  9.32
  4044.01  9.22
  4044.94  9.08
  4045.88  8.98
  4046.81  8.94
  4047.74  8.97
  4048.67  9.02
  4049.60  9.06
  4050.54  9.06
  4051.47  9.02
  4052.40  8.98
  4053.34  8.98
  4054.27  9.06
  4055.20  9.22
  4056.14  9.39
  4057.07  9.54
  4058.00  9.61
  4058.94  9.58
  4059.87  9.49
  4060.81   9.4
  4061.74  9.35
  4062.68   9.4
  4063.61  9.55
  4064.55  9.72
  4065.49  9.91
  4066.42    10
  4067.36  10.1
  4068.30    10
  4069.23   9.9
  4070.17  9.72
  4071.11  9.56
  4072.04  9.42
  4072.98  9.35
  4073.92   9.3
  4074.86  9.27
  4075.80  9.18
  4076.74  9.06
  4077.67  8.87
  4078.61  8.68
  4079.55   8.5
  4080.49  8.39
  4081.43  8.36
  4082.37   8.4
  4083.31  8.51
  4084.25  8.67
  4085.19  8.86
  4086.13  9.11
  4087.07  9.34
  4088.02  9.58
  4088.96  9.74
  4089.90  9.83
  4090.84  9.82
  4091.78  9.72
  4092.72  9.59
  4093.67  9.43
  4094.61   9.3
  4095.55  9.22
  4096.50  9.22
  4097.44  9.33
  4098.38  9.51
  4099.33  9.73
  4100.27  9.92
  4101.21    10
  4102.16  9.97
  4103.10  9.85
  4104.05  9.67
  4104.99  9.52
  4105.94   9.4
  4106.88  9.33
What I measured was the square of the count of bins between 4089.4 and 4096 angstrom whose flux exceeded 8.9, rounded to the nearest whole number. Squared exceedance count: 49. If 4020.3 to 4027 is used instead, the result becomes 49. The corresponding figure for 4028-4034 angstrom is 49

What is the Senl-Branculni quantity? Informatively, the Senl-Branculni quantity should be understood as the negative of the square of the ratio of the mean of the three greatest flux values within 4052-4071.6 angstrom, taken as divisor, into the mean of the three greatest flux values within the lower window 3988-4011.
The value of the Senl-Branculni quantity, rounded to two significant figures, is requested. -0.98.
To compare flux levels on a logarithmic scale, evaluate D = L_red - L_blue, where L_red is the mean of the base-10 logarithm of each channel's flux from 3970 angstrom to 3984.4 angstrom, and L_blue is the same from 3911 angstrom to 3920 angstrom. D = -0.04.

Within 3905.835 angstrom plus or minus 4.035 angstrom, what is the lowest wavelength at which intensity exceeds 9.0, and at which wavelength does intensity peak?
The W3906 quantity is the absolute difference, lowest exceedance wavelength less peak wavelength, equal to 1.8 angstrom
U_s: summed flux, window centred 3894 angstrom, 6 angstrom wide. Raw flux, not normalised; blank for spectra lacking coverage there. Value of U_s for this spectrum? 62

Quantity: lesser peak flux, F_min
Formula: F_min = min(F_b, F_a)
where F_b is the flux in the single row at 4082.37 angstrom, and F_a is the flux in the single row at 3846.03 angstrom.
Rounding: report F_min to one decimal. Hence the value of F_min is 8.4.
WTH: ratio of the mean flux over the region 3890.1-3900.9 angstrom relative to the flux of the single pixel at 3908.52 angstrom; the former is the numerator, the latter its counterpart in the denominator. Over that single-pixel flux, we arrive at 0.92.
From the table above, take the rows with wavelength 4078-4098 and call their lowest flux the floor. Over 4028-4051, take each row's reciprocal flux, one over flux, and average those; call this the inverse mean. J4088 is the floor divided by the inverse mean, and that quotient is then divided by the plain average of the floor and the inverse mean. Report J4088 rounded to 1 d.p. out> 18.5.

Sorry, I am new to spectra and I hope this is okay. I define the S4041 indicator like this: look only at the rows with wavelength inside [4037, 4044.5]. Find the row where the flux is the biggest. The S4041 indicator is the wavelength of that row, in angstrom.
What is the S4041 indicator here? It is 4037.50 angstrom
